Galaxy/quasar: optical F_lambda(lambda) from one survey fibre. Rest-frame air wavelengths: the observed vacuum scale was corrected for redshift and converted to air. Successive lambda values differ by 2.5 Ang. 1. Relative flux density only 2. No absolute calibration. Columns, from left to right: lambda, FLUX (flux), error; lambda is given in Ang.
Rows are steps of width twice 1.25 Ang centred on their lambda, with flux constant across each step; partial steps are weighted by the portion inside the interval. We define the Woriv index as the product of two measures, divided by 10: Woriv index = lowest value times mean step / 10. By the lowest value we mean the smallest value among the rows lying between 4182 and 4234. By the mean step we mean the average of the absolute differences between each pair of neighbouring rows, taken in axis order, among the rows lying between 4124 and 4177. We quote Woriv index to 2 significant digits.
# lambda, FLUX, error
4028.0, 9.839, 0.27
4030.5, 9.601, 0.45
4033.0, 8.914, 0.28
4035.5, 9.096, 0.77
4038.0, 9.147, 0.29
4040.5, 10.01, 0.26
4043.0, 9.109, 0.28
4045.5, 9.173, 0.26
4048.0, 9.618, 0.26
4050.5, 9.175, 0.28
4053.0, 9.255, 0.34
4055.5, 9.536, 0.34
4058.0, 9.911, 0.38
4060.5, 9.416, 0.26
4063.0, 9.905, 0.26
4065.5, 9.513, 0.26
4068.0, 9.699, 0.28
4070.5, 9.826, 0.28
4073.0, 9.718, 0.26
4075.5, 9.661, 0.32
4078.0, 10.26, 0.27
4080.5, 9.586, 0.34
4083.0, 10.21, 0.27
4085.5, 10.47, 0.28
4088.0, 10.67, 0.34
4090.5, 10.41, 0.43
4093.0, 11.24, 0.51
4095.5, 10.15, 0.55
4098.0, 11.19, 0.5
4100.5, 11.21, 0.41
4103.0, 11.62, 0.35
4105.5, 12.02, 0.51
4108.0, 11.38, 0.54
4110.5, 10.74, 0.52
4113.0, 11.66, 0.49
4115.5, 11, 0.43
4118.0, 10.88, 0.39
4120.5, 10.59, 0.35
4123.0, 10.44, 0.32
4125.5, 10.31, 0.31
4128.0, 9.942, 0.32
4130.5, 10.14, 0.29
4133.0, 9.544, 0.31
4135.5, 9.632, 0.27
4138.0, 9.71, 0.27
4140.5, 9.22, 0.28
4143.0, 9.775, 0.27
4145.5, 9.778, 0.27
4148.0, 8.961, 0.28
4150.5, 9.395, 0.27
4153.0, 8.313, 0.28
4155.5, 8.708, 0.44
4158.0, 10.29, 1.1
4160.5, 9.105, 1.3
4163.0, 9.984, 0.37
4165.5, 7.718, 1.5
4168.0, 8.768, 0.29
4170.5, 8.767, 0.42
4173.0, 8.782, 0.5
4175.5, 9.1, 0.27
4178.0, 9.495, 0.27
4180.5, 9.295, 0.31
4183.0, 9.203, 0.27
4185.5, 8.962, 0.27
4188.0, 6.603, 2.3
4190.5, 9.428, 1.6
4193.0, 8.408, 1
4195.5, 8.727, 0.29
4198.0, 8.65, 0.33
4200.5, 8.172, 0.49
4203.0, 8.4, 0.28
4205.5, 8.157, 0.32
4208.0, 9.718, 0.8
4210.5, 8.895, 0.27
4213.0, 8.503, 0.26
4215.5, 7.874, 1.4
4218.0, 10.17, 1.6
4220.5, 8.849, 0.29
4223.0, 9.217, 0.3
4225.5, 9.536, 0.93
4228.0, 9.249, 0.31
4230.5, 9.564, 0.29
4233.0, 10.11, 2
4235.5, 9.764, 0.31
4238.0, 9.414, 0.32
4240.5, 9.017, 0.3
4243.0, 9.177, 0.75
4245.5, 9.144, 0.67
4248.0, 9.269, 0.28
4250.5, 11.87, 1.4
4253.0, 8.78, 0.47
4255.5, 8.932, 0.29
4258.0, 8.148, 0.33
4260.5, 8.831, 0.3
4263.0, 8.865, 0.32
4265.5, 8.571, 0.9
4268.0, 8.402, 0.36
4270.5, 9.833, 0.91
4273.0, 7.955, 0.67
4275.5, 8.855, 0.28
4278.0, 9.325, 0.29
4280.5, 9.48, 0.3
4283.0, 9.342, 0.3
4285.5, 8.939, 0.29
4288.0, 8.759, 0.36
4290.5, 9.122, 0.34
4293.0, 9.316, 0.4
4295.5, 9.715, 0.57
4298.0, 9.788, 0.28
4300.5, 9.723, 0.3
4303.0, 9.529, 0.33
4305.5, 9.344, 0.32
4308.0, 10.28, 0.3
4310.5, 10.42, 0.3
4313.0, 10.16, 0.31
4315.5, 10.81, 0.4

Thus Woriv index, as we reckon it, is 0.41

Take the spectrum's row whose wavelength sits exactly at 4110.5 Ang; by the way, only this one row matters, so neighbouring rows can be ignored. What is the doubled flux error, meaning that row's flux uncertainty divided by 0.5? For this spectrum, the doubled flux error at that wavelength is 1.0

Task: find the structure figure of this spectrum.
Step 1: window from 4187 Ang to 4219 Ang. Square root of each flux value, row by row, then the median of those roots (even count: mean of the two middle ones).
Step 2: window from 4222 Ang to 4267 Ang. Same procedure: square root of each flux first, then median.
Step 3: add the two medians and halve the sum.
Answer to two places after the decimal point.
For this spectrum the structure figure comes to 2.97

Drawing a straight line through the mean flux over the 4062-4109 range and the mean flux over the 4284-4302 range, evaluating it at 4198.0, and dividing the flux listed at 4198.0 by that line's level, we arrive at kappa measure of 0.88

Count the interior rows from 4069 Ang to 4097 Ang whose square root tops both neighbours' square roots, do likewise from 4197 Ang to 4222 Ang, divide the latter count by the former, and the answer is 1.0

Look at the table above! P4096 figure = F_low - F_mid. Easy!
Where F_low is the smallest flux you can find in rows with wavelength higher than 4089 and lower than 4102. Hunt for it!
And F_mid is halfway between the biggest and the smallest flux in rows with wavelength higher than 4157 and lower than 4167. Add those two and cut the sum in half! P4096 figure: 1.1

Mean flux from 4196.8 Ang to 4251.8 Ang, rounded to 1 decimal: 9.2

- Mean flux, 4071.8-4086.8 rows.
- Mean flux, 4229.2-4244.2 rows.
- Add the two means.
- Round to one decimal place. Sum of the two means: 19.5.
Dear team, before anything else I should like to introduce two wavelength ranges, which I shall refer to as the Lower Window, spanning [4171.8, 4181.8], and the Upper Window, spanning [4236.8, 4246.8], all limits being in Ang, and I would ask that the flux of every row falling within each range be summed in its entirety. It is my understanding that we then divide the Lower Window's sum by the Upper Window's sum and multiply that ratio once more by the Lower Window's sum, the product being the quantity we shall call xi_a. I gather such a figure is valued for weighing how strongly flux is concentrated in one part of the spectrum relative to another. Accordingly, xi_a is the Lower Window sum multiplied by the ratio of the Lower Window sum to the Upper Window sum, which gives 36.6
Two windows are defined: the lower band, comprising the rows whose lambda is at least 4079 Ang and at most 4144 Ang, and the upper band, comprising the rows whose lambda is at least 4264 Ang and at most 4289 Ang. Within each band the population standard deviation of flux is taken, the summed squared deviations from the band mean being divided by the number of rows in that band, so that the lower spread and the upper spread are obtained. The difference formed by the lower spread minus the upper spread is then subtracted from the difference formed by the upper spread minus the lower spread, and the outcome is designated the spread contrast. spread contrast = -0.39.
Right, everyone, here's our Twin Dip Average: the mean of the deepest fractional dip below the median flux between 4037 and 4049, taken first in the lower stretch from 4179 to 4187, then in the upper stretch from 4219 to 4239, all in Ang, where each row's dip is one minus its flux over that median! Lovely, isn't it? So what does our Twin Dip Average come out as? 0.029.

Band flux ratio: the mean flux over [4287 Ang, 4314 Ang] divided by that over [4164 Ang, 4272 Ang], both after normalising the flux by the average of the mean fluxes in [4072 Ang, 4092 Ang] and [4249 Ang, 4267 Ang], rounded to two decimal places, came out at 1.07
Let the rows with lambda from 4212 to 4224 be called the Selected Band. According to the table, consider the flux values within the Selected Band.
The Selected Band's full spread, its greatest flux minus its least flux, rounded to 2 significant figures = 2.3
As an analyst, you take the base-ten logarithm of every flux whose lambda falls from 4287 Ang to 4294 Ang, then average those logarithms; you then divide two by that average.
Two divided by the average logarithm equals 2.09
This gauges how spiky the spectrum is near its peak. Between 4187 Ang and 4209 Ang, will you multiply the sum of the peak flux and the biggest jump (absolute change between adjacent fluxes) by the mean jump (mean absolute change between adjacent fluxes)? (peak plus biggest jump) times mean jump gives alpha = 11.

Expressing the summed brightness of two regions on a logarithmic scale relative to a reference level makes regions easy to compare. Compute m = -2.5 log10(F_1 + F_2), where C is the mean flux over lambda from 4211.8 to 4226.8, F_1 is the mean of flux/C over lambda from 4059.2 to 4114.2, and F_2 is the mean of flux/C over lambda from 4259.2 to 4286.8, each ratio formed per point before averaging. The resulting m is -0.832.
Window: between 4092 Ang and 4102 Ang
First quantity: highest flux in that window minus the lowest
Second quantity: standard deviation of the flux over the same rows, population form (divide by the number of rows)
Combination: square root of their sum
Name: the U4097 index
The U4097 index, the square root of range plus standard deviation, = 1.2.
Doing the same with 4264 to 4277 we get 1.6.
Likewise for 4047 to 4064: 1.0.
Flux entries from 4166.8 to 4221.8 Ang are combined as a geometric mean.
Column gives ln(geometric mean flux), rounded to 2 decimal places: 2.17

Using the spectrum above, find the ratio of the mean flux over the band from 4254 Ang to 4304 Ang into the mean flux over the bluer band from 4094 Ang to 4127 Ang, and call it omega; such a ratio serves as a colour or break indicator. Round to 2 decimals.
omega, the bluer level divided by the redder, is 1.21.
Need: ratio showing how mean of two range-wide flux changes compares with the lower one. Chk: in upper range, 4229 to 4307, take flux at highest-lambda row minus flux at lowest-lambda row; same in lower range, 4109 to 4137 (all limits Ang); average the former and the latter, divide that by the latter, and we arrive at 0.6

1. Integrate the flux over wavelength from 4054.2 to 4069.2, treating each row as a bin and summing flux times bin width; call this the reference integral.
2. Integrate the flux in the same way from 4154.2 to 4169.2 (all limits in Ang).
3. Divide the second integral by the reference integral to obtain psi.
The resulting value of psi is 0.941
